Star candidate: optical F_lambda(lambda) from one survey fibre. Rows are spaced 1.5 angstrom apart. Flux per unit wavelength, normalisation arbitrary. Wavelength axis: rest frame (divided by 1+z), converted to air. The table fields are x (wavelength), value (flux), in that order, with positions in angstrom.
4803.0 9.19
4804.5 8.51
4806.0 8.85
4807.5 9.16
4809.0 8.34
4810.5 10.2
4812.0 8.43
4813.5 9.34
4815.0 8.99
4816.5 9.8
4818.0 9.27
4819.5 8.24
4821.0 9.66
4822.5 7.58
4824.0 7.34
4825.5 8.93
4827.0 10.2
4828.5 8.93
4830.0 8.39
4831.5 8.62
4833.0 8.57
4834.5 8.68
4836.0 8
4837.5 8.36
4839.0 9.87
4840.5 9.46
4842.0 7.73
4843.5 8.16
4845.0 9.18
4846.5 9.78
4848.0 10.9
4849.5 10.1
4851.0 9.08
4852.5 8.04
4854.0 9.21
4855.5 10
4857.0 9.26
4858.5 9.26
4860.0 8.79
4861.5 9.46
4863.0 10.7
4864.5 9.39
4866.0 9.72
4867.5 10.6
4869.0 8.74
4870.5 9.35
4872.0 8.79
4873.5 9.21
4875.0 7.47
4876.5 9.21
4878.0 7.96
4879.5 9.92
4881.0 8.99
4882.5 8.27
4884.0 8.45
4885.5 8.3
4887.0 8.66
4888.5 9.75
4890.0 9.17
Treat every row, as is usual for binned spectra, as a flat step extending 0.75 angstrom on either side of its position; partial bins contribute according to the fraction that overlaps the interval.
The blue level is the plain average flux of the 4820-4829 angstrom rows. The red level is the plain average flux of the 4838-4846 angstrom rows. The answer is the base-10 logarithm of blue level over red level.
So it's -0.01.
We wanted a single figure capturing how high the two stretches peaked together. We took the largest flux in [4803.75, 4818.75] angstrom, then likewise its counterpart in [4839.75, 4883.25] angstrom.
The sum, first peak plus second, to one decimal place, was 21.1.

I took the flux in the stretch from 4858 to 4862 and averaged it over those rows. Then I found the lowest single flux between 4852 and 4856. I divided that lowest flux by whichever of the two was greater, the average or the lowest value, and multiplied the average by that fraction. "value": 8.04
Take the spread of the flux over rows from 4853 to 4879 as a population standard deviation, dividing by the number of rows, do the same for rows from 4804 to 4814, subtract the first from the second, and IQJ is -0.17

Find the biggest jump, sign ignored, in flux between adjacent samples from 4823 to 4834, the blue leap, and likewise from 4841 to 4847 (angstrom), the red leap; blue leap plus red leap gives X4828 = 2.61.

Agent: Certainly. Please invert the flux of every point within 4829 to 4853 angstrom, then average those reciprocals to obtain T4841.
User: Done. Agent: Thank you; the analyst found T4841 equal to 0.113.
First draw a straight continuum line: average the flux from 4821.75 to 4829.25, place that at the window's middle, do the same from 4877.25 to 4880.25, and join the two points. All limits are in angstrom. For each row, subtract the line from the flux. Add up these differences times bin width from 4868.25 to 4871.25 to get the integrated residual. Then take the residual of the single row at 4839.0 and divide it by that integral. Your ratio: 2.4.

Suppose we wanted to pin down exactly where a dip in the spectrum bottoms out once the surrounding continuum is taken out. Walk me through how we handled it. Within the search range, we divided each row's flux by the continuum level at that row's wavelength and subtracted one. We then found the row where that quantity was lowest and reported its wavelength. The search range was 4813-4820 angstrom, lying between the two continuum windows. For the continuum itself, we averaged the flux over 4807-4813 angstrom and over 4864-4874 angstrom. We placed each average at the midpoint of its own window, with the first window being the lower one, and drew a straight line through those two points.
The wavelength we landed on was 4819.5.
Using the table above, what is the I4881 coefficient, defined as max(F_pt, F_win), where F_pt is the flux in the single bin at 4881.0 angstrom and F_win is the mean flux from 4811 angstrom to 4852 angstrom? 9.0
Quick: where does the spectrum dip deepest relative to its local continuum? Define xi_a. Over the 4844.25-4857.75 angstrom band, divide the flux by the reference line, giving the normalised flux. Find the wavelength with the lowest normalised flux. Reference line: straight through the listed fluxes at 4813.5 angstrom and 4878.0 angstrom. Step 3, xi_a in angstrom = 4852.5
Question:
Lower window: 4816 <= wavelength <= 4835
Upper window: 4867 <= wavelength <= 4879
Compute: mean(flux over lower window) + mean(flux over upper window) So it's 17.7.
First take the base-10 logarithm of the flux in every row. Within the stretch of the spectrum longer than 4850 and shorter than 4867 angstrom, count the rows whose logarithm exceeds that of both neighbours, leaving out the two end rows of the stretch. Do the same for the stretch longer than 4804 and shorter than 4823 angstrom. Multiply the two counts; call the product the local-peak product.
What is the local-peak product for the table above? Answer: 10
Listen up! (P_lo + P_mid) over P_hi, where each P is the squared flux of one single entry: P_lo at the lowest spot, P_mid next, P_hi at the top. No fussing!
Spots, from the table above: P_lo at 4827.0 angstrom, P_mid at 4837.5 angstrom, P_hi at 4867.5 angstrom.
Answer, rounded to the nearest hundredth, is 1.55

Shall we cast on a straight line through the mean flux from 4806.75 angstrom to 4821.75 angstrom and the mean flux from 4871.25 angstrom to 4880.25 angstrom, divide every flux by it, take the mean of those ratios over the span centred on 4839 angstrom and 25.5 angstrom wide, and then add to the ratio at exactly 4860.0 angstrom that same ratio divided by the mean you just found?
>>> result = 1.98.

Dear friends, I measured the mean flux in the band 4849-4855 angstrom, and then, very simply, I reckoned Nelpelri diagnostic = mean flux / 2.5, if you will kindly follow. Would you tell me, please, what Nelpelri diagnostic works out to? 3.64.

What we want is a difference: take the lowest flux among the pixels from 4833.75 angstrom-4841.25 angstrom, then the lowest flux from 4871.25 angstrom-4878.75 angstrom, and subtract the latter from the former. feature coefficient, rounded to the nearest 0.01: 0.53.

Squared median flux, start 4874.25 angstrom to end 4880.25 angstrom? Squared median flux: 74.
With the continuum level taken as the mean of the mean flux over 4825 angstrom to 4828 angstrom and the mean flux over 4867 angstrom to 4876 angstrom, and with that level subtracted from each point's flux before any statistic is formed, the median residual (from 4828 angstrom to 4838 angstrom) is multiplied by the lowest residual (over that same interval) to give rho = 0.9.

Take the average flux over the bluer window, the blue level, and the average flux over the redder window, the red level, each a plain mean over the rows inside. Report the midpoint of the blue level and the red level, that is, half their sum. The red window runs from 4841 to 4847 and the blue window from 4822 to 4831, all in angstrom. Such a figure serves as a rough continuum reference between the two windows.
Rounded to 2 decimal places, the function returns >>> 8.64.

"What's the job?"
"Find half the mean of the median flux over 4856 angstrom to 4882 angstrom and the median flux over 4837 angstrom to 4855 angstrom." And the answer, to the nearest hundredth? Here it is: 4.61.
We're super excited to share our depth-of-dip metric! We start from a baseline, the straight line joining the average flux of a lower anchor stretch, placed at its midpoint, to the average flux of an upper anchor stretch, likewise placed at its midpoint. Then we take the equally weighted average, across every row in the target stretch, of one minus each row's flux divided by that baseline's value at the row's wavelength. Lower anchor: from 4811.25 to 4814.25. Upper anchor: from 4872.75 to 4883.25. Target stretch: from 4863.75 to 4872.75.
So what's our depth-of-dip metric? -0.08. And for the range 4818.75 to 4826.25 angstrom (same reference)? 0.06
